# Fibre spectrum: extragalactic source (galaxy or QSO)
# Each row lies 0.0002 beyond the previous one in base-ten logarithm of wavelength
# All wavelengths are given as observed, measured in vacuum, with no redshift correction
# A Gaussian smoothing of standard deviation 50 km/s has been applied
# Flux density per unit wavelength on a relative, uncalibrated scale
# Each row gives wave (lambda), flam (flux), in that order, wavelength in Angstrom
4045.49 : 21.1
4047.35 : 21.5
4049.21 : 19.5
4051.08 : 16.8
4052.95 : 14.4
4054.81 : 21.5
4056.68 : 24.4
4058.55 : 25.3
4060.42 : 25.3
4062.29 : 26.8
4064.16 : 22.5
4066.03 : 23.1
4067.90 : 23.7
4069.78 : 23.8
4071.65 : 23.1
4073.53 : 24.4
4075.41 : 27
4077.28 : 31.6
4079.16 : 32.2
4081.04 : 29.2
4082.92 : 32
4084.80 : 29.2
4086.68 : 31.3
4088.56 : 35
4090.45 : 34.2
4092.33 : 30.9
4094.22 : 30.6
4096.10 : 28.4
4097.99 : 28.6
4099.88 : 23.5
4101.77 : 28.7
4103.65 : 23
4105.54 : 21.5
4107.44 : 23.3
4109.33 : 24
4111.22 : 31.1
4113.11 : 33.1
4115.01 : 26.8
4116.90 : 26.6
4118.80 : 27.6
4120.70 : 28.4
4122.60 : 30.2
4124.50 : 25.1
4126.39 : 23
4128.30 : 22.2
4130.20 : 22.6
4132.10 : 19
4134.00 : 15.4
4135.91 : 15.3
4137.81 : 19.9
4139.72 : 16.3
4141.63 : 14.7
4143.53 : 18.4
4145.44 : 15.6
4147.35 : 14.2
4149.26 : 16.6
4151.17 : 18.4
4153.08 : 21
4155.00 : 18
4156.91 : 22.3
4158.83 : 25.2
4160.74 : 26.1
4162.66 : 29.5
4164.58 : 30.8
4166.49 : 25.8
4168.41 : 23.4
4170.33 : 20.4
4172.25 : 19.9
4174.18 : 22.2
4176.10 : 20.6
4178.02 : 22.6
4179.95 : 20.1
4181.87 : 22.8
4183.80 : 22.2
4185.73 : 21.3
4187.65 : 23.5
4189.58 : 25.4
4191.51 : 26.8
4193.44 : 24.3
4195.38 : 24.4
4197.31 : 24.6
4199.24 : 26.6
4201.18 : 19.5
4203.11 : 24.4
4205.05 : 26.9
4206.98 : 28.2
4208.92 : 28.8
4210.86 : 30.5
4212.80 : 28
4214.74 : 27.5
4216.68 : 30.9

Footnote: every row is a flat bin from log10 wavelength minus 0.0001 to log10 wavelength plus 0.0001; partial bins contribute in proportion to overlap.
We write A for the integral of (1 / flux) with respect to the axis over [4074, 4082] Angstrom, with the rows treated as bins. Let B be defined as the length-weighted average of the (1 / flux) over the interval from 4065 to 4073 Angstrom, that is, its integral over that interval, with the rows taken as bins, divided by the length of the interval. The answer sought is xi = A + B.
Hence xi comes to 0.31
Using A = 0.27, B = 0.043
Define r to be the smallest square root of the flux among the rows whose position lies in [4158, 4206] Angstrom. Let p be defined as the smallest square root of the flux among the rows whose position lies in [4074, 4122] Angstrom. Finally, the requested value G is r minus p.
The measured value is -0.2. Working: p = 4.64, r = 4.4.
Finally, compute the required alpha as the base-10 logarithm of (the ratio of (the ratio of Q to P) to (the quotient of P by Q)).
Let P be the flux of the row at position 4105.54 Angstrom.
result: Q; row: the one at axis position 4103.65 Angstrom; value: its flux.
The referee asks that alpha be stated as 0.06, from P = 21.5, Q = 23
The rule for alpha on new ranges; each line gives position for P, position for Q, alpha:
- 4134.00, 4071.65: 0.35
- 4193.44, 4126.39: -0.05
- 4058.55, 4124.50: -0.01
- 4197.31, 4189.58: 0.03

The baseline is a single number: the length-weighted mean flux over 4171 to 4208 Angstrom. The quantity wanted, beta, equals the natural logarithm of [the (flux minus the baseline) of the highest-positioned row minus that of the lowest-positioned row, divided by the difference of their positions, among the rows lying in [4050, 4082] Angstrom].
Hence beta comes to -0.9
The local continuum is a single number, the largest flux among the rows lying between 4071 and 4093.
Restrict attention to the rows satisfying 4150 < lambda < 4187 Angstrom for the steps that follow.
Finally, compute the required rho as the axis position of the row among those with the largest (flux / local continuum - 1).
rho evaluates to 4164.58 Angstrom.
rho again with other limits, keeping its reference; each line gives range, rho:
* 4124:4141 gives 4124.50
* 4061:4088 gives 4079.16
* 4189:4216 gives 4210.86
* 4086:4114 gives 4088.56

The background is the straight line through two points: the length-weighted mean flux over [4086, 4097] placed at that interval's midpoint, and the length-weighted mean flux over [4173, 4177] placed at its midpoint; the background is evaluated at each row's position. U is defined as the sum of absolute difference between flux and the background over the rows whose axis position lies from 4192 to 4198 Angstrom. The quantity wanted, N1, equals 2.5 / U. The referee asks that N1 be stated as 0.15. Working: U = 17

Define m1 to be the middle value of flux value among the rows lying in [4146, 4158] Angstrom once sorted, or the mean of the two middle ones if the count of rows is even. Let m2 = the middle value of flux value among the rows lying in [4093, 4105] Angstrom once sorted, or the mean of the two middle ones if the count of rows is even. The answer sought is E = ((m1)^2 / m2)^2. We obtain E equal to 135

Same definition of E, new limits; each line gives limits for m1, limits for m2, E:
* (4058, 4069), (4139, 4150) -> 1416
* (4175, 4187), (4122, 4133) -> 430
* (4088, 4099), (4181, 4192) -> 1668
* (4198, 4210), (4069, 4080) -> 775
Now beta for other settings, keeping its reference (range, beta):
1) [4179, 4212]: -1.1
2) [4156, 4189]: -3.2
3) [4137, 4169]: -2.2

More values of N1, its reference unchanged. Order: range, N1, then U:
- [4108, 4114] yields 0.22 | 11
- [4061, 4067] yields 0.08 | 33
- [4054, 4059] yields 0.07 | 37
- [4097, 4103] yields 0.22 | 11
